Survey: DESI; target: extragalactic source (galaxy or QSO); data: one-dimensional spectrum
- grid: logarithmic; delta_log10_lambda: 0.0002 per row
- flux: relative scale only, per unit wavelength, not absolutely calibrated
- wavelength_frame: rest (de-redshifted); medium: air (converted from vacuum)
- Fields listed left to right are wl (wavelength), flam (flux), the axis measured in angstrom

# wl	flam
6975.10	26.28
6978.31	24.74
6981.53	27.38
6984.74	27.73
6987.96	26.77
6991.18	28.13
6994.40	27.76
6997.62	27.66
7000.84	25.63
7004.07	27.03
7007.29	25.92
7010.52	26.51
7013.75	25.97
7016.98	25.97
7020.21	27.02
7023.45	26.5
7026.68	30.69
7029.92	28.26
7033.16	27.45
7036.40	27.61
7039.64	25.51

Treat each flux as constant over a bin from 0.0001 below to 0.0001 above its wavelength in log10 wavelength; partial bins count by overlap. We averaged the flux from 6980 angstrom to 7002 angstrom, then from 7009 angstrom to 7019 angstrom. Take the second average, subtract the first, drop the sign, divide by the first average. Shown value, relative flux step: 0.042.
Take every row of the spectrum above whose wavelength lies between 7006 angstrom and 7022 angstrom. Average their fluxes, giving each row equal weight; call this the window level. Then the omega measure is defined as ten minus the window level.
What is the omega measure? -16.28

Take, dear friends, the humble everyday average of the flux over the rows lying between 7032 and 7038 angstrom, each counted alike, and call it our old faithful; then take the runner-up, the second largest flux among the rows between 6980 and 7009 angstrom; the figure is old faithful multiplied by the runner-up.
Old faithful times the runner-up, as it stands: 764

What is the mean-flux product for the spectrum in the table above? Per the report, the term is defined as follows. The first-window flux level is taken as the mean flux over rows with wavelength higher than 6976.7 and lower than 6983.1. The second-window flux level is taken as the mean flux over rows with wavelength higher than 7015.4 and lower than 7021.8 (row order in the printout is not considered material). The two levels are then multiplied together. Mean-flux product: 690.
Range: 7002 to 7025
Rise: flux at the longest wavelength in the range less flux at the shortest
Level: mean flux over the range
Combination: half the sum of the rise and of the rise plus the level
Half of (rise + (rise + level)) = 12.7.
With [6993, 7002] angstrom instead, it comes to 11.4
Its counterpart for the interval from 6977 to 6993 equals 16.9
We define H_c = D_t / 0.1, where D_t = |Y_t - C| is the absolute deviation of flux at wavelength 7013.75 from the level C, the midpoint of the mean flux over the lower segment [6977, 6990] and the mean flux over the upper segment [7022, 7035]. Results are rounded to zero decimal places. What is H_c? 15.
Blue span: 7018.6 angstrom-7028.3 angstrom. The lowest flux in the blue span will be 26.5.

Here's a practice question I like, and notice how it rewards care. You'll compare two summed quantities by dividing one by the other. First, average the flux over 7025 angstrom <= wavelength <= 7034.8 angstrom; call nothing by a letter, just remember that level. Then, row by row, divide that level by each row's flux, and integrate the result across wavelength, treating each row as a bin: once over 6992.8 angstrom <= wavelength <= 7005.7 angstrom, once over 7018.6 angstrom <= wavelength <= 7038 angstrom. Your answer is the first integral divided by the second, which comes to 0.69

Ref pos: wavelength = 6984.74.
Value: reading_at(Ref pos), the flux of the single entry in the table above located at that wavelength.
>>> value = 27.73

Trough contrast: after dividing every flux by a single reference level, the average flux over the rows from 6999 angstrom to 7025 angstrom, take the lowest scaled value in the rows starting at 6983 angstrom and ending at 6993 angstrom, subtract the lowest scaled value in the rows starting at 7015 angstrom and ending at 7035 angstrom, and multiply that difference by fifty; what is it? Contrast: 1.52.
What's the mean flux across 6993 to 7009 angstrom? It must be 26.8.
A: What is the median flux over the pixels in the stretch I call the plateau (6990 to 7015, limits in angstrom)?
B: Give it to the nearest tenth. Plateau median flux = 26.8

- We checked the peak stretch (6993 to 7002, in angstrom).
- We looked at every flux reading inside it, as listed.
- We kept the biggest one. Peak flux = 27.76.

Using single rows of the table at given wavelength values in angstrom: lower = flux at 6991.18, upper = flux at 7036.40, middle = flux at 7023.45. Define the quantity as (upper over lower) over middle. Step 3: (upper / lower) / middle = 0.037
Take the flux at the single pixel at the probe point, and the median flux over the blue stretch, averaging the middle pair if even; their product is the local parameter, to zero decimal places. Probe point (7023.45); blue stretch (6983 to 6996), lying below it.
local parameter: 735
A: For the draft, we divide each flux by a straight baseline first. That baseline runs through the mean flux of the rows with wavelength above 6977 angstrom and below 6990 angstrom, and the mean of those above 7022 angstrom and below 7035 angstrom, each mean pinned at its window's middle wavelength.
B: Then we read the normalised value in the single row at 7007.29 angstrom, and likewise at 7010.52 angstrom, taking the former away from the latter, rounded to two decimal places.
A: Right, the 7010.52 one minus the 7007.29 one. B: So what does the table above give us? 0.02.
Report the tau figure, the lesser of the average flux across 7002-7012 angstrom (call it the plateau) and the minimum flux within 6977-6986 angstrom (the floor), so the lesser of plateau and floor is 24.7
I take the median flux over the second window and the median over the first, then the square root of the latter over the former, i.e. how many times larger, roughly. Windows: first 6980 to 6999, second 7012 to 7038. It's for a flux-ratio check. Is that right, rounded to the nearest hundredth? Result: 1.01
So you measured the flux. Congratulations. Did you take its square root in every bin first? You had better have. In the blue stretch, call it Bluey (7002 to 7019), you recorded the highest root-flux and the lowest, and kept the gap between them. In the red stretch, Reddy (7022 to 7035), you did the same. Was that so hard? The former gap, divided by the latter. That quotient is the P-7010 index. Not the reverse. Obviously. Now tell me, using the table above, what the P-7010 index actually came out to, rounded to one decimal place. 0.3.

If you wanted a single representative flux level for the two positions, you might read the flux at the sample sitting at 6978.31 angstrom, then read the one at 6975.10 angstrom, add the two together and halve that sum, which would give 25.5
